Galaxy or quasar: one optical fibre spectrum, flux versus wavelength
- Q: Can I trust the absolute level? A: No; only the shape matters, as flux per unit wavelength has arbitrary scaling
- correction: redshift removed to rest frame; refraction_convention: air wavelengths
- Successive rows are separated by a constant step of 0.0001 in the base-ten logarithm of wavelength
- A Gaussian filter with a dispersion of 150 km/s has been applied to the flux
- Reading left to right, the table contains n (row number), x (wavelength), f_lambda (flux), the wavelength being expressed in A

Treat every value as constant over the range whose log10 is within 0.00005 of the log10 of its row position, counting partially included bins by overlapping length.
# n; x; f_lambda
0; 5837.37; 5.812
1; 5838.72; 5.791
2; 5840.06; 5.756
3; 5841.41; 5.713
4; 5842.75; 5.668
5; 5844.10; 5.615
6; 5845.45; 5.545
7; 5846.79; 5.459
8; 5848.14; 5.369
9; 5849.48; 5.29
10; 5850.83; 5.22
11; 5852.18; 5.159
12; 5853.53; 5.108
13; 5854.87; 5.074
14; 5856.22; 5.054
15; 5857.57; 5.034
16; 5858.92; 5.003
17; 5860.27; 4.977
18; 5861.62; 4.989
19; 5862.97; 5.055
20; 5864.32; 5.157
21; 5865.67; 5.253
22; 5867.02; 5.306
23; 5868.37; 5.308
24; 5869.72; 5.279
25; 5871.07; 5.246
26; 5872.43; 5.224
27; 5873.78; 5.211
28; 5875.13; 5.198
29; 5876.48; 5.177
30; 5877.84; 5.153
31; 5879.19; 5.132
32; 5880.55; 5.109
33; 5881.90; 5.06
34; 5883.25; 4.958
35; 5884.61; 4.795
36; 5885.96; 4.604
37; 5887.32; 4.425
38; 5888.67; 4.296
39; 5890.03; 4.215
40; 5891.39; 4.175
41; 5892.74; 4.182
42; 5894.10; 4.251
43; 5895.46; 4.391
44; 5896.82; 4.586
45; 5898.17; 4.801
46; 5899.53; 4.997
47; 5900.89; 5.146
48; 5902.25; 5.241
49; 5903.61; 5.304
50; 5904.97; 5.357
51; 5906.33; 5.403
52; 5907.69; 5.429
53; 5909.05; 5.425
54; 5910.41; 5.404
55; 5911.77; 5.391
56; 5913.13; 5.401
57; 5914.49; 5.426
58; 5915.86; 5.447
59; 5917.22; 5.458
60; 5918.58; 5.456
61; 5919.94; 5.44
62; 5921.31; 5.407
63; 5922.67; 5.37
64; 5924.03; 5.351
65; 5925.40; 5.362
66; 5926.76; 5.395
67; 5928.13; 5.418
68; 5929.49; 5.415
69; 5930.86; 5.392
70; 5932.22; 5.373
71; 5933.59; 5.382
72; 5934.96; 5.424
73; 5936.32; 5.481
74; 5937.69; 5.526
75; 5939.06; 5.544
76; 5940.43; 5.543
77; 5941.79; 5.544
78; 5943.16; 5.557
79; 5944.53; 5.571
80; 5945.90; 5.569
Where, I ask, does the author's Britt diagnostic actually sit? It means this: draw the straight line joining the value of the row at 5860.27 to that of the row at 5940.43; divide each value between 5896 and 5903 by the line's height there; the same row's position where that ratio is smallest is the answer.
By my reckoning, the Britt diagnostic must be 5896.82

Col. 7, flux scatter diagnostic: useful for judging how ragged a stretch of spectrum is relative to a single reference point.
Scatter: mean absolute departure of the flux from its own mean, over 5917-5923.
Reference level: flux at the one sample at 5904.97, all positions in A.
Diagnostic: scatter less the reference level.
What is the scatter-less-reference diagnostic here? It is -5.33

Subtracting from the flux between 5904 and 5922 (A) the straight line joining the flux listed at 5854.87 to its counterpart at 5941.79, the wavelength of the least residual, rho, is 5921.31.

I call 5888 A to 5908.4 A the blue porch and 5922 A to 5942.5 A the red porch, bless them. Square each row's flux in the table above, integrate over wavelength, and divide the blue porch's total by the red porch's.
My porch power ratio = 0.78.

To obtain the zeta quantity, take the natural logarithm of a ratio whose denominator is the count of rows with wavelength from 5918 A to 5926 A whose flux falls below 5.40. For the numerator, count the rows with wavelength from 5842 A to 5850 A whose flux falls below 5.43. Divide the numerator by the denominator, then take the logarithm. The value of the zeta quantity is -0.4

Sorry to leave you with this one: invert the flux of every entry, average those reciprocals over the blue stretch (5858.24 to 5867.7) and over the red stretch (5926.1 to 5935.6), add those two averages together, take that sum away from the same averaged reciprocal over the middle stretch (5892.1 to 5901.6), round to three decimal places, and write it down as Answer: -0.164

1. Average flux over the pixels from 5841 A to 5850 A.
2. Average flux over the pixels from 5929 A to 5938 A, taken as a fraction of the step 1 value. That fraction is 0.98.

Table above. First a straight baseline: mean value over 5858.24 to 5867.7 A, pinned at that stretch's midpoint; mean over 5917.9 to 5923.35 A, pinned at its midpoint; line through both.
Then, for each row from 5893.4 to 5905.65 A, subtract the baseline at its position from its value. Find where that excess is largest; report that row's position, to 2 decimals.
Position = 5904.97 A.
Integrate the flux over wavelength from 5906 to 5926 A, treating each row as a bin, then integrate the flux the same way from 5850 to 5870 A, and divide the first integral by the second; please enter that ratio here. 1.06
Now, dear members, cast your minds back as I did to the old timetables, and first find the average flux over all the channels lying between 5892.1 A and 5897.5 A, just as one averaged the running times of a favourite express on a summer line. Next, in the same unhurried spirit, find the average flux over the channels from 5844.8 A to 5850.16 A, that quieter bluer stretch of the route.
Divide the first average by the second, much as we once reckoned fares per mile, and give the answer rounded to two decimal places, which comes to 0.80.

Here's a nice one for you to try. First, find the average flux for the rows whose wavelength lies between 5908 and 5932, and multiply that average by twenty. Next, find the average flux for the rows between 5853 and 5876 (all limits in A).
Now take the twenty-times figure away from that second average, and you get -103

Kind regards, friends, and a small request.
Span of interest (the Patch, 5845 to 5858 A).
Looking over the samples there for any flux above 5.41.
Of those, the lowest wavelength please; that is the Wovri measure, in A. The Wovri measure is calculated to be 5845.45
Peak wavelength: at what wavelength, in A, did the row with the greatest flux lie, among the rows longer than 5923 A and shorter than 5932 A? 5928.13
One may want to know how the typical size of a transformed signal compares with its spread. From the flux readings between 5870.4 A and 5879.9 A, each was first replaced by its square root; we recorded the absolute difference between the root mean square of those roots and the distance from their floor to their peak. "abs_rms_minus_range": 2.25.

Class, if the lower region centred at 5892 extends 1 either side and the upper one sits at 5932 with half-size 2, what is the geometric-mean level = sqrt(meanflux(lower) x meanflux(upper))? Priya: 4.7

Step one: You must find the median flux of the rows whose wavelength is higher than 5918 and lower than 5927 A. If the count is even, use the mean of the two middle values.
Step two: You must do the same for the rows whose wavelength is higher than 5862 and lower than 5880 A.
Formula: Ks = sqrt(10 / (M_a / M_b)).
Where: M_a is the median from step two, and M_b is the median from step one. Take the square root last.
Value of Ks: 3.22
